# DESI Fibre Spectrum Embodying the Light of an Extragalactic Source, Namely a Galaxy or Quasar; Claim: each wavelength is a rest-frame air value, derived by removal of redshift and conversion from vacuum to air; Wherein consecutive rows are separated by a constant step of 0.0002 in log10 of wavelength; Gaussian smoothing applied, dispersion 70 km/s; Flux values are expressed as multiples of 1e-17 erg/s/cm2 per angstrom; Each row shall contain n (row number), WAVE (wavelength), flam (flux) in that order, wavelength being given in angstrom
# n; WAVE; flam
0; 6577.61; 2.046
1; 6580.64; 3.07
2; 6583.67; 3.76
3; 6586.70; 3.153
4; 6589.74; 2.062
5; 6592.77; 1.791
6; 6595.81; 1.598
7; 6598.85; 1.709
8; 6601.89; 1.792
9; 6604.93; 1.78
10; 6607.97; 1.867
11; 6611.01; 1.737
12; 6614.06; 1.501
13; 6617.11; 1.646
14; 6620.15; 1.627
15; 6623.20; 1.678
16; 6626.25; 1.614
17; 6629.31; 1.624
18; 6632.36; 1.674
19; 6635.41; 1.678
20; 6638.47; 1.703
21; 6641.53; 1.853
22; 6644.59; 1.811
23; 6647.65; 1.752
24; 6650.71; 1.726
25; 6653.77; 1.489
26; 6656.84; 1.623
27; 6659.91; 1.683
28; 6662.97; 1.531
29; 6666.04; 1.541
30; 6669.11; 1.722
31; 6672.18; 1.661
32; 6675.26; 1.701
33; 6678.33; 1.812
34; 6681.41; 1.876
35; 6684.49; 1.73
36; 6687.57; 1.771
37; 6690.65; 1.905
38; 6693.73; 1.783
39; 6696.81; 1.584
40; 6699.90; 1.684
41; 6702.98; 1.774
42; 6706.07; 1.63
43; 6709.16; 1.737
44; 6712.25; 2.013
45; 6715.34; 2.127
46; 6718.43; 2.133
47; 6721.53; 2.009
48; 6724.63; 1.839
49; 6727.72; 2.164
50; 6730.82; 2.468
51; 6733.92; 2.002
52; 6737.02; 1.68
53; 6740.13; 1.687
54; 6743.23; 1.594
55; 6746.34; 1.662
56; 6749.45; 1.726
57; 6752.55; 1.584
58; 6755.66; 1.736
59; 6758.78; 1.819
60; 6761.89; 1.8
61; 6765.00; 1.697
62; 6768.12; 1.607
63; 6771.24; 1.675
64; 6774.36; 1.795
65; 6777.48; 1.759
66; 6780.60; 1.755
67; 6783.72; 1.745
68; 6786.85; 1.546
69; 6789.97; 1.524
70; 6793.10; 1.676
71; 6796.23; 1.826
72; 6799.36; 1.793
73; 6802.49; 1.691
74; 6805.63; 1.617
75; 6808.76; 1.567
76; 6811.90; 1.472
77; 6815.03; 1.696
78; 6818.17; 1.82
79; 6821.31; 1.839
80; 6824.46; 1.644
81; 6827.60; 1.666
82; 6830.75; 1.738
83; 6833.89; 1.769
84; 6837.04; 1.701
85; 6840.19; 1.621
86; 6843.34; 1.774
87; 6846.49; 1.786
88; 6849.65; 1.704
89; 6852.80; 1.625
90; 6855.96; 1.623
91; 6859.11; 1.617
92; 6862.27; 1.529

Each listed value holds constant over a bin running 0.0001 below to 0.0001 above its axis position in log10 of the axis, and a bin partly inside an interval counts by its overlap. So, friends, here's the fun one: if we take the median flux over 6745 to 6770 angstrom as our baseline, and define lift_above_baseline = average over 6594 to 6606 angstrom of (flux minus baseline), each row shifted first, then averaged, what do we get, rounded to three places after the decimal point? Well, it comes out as 0.008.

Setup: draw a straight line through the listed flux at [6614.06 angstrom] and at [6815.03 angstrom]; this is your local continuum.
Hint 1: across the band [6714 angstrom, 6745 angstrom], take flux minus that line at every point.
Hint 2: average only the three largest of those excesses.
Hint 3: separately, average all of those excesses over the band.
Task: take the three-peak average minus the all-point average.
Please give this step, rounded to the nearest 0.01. 0.29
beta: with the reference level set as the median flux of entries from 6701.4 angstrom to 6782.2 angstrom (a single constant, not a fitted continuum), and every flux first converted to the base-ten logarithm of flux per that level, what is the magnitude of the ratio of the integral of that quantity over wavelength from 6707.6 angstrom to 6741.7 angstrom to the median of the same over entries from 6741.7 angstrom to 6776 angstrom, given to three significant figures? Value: 114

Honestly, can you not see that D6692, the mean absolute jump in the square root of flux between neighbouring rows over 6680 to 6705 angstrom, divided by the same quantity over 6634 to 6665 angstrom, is 1.2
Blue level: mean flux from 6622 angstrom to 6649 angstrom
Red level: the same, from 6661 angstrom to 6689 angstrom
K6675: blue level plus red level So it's 3.41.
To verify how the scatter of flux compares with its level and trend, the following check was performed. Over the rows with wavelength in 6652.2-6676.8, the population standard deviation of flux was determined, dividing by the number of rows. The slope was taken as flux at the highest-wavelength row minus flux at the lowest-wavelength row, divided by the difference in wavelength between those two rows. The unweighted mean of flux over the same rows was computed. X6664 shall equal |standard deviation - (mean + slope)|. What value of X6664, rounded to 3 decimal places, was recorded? 1.547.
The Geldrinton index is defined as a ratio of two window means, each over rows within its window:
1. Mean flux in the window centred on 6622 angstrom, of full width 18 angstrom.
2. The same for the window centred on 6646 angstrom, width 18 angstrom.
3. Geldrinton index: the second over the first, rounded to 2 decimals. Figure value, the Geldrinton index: 1.07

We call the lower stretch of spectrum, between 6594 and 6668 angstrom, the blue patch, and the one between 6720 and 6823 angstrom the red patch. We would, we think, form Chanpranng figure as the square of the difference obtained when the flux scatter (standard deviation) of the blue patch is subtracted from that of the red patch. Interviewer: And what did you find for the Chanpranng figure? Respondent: 0.008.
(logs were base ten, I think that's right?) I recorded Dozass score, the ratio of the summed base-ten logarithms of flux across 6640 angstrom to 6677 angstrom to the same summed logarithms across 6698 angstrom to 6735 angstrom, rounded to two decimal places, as 0.77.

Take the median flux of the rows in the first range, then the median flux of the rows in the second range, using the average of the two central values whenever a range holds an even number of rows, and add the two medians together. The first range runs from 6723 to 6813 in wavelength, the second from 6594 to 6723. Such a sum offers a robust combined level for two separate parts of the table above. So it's 3.41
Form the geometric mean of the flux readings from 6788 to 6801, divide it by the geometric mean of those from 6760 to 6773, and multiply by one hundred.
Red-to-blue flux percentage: 100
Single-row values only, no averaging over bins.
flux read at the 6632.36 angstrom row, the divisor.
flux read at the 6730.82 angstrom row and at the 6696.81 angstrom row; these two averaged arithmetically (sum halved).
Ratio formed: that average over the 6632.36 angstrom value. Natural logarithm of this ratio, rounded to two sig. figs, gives 0.19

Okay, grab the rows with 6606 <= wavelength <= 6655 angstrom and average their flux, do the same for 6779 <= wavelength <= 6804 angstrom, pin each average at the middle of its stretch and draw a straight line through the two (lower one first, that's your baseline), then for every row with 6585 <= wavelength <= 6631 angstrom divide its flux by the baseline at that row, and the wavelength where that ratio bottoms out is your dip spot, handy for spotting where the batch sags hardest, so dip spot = 6614.06 angstrom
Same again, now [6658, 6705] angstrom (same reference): 6662.97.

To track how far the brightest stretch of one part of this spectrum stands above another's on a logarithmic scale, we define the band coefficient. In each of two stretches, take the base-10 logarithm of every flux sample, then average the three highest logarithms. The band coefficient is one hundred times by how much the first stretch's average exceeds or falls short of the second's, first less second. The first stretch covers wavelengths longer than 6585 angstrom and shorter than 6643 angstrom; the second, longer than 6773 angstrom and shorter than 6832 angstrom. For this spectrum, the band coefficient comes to 10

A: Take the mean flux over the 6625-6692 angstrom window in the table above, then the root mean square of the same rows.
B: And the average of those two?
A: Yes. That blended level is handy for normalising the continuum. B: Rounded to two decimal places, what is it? 1.71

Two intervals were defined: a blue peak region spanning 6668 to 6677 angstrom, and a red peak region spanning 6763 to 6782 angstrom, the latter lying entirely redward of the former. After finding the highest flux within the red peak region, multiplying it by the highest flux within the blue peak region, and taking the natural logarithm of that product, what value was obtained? 1.13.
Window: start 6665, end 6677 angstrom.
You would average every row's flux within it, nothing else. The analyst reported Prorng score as 1.66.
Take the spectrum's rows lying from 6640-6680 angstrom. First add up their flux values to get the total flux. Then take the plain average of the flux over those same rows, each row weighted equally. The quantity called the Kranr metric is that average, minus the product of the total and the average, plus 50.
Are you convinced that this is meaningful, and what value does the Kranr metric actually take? 14.8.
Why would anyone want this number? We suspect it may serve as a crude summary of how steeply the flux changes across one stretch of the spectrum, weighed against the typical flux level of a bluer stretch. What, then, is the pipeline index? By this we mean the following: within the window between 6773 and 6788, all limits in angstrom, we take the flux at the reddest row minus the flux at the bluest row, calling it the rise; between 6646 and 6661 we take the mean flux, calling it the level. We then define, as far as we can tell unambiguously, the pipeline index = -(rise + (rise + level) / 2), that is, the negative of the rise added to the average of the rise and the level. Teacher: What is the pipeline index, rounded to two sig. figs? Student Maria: -0.45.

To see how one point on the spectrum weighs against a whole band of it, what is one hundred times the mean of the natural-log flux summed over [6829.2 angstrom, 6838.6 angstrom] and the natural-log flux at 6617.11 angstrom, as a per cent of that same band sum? 65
